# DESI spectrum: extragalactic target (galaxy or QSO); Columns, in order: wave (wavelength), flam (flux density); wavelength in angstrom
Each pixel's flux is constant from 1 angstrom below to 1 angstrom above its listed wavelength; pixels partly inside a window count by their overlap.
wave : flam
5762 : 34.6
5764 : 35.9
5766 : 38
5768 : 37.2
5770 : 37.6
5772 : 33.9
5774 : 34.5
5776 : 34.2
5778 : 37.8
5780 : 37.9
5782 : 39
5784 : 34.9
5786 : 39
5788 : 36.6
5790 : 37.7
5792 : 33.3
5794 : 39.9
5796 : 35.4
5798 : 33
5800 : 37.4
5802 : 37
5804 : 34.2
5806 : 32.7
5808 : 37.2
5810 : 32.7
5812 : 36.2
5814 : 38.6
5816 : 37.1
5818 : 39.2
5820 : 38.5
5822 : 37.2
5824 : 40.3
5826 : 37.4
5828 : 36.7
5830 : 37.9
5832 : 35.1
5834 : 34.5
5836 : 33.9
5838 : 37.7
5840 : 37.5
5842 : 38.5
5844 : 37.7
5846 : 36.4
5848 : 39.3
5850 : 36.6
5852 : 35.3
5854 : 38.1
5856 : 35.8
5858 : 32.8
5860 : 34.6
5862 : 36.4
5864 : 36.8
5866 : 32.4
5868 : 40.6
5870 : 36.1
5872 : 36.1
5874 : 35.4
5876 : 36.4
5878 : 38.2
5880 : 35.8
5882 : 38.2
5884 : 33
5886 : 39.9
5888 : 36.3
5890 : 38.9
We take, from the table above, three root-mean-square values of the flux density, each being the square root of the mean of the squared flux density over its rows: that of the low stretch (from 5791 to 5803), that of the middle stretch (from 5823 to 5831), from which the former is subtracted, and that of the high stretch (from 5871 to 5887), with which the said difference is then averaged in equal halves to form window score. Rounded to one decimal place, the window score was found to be 19.3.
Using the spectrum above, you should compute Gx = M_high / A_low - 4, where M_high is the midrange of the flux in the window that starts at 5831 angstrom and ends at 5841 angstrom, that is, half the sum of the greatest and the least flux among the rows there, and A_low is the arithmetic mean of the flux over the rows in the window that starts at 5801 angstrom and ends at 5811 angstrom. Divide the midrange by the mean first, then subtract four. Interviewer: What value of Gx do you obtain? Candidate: -2.97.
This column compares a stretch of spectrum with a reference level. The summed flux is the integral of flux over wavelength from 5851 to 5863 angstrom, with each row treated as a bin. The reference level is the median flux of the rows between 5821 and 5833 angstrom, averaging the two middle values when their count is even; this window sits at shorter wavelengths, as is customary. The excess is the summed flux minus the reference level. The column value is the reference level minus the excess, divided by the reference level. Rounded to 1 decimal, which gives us -9.4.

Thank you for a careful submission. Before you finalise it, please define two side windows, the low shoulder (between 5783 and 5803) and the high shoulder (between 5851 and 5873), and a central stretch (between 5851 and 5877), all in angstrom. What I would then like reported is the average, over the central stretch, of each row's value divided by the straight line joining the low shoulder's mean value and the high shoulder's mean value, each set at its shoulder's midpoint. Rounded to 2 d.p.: 1.00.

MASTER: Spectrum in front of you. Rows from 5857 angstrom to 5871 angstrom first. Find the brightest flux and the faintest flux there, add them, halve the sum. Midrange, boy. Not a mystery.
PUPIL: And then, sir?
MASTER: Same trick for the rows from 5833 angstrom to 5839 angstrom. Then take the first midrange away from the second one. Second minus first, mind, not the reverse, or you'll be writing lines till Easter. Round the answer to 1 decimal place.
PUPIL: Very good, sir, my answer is -0.7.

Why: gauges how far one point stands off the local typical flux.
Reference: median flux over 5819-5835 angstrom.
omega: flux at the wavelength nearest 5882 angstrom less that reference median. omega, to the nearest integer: 1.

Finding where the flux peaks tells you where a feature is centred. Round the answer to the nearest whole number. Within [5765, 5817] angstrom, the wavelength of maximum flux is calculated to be 5794 angstrom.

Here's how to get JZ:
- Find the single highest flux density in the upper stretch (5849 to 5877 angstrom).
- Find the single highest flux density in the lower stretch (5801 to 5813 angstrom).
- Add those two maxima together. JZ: 77.8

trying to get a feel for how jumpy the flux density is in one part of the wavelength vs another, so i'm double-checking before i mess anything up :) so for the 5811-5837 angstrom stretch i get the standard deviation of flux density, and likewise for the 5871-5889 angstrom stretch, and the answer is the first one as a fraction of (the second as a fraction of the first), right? 1.7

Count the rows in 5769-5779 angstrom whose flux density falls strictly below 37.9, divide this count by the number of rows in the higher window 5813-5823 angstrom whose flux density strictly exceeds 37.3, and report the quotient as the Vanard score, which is 1.7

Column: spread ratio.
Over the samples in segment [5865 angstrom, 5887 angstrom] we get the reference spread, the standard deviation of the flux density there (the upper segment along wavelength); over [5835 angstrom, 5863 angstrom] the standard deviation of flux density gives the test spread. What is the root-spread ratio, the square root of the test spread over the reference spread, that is 0.85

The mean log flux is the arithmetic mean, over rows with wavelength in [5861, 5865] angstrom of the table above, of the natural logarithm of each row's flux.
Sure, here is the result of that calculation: 3.60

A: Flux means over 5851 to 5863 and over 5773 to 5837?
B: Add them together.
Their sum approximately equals 72.0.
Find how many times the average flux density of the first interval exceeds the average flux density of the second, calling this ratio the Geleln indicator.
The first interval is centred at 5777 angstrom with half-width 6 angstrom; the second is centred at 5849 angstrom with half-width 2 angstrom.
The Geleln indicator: 0.95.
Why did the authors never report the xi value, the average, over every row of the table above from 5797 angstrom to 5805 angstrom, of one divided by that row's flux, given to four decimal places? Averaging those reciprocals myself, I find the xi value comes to 0.0283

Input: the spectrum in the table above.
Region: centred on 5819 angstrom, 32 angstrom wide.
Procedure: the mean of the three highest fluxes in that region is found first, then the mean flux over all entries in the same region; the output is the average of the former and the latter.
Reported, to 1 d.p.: 38.0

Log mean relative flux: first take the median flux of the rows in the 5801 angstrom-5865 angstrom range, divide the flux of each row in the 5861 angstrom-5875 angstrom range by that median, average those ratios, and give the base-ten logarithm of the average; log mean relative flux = -0.0076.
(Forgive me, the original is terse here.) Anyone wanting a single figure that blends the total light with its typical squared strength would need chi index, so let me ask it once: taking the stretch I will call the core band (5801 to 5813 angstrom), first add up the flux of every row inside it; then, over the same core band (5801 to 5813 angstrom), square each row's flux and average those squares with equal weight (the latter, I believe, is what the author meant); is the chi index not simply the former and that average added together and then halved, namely 719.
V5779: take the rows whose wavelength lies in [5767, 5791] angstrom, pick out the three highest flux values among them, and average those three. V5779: 38.6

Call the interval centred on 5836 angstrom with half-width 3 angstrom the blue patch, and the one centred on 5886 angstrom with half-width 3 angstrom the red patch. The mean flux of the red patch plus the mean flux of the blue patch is 71.8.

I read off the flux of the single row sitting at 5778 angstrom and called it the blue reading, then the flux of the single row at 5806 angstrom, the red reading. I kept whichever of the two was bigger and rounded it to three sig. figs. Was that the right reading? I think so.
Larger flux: 37.8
